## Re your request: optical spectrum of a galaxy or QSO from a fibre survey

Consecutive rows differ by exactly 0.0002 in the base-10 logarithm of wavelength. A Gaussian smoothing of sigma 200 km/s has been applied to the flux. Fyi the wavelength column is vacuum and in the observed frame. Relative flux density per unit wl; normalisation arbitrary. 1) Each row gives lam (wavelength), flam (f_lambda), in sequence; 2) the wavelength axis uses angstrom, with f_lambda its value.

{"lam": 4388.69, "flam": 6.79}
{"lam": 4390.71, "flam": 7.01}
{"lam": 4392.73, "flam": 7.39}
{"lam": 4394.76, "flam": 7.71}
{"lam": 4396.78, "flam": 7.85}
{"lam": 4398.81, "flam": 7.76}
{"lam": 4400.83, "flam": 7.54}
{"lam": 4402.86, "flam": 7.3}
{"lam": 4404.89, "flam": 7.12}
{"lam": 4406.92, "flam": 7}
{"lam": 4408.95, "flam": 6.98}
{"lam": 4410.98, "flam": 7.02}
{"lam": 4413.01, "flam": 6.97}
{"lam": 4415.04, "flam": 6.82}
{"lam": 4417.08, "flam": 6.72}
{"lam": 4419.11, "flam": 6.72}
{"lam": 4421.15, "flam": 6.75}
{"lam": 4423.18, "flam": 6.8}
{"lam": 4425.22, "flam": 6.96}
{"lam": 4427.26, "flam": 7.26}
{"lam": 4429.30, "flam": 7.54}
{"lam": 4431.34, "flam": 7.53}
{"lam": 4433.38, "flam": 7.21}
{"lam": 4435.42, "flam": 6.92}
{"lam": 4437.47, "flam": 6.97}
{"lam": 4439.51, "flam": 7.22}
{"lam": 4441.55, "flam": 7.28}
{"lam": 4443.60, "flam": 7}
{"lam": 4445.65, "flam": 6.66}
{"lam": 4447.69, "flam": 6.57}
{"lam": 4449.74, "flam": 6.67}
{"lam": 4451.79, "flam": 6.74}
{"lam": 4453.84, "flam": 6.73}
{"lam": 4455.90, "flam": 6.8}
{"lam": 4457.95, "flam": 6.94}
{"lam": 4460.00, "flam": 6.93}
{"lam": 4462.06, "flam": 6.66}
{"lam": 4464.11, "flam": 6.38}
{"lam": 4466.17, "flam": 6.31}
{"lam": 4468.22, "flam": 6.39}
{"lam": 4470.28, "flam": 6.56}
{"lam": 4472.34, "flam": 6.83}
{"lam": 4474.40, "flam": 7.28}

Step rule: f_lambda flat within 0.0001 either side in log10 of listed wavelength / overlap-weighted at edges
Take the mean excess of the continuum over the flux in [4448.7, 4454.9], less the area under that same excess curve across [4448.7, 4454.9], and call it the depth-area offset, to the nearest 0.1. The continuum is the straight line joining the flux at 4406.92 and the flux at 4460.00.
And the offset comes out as -1.2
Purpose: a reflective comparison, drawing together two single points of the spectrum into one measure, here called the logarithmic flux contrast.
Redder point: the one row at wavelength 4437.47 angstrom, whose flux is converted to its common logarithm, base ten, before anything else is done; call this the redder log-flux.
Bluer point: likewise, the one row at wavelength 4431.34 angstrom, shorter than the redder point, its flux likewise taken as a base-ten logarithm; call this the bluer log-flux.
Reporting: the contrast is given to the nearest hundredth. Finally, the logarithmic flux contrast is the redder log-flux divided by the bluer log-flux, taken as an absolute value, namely 0.96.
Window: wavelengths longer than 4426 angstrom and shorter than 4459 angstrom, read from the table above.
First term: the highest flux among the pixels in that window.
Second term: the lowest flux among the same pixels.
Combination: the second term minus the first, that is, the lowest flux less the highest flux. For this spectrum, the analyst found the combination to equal -1.0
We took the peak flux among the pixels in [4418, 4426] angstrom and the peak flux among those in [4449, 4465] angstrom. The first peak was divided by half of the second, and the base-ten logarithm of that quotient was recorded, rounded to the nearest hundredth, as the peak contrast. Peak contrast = 0.30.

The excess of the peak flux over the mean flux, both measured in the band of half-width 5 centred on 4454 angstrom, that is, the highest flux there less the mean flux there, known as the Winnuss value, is 0.16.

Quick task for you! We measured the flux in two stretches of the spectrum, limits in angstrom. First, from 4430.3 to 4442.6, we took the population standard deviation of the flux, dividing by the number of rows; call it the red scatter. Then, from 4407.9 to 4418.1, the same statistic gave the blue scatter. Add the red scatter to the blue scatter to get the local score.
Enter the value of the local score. 0.32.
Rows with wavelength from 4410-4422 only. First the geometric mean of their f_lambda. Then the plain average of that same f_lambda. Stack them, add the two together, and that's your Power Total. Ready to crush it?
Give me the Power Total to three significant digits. 13.7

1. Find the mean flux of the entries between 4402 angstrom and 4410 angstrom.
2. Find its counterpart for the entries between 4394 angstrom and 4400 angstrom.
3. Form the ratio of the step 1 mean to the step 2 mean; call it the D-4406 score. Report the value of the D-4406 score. 0.91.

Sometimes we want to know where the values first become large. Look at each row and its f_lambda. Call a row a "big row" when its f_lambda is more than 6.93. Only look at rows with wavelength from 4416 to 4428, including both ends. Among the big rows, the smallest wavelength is 4425.22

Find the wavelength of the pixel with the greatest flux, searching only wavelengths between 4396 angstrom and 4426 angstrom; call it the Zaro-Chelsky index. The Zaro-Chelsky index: 4396.78 angstrom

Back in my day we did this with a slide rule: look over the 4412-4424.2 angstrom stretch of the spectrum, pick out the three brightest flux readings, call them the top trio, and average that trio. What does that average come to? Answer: 6.86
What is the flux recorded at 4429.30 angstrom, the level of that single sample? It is 7.54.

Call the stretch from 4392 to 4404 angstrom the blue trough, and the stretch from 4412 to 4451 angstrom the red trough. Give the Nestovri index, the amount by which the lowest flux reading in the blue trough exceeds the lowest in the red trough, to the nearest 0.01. 0.73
